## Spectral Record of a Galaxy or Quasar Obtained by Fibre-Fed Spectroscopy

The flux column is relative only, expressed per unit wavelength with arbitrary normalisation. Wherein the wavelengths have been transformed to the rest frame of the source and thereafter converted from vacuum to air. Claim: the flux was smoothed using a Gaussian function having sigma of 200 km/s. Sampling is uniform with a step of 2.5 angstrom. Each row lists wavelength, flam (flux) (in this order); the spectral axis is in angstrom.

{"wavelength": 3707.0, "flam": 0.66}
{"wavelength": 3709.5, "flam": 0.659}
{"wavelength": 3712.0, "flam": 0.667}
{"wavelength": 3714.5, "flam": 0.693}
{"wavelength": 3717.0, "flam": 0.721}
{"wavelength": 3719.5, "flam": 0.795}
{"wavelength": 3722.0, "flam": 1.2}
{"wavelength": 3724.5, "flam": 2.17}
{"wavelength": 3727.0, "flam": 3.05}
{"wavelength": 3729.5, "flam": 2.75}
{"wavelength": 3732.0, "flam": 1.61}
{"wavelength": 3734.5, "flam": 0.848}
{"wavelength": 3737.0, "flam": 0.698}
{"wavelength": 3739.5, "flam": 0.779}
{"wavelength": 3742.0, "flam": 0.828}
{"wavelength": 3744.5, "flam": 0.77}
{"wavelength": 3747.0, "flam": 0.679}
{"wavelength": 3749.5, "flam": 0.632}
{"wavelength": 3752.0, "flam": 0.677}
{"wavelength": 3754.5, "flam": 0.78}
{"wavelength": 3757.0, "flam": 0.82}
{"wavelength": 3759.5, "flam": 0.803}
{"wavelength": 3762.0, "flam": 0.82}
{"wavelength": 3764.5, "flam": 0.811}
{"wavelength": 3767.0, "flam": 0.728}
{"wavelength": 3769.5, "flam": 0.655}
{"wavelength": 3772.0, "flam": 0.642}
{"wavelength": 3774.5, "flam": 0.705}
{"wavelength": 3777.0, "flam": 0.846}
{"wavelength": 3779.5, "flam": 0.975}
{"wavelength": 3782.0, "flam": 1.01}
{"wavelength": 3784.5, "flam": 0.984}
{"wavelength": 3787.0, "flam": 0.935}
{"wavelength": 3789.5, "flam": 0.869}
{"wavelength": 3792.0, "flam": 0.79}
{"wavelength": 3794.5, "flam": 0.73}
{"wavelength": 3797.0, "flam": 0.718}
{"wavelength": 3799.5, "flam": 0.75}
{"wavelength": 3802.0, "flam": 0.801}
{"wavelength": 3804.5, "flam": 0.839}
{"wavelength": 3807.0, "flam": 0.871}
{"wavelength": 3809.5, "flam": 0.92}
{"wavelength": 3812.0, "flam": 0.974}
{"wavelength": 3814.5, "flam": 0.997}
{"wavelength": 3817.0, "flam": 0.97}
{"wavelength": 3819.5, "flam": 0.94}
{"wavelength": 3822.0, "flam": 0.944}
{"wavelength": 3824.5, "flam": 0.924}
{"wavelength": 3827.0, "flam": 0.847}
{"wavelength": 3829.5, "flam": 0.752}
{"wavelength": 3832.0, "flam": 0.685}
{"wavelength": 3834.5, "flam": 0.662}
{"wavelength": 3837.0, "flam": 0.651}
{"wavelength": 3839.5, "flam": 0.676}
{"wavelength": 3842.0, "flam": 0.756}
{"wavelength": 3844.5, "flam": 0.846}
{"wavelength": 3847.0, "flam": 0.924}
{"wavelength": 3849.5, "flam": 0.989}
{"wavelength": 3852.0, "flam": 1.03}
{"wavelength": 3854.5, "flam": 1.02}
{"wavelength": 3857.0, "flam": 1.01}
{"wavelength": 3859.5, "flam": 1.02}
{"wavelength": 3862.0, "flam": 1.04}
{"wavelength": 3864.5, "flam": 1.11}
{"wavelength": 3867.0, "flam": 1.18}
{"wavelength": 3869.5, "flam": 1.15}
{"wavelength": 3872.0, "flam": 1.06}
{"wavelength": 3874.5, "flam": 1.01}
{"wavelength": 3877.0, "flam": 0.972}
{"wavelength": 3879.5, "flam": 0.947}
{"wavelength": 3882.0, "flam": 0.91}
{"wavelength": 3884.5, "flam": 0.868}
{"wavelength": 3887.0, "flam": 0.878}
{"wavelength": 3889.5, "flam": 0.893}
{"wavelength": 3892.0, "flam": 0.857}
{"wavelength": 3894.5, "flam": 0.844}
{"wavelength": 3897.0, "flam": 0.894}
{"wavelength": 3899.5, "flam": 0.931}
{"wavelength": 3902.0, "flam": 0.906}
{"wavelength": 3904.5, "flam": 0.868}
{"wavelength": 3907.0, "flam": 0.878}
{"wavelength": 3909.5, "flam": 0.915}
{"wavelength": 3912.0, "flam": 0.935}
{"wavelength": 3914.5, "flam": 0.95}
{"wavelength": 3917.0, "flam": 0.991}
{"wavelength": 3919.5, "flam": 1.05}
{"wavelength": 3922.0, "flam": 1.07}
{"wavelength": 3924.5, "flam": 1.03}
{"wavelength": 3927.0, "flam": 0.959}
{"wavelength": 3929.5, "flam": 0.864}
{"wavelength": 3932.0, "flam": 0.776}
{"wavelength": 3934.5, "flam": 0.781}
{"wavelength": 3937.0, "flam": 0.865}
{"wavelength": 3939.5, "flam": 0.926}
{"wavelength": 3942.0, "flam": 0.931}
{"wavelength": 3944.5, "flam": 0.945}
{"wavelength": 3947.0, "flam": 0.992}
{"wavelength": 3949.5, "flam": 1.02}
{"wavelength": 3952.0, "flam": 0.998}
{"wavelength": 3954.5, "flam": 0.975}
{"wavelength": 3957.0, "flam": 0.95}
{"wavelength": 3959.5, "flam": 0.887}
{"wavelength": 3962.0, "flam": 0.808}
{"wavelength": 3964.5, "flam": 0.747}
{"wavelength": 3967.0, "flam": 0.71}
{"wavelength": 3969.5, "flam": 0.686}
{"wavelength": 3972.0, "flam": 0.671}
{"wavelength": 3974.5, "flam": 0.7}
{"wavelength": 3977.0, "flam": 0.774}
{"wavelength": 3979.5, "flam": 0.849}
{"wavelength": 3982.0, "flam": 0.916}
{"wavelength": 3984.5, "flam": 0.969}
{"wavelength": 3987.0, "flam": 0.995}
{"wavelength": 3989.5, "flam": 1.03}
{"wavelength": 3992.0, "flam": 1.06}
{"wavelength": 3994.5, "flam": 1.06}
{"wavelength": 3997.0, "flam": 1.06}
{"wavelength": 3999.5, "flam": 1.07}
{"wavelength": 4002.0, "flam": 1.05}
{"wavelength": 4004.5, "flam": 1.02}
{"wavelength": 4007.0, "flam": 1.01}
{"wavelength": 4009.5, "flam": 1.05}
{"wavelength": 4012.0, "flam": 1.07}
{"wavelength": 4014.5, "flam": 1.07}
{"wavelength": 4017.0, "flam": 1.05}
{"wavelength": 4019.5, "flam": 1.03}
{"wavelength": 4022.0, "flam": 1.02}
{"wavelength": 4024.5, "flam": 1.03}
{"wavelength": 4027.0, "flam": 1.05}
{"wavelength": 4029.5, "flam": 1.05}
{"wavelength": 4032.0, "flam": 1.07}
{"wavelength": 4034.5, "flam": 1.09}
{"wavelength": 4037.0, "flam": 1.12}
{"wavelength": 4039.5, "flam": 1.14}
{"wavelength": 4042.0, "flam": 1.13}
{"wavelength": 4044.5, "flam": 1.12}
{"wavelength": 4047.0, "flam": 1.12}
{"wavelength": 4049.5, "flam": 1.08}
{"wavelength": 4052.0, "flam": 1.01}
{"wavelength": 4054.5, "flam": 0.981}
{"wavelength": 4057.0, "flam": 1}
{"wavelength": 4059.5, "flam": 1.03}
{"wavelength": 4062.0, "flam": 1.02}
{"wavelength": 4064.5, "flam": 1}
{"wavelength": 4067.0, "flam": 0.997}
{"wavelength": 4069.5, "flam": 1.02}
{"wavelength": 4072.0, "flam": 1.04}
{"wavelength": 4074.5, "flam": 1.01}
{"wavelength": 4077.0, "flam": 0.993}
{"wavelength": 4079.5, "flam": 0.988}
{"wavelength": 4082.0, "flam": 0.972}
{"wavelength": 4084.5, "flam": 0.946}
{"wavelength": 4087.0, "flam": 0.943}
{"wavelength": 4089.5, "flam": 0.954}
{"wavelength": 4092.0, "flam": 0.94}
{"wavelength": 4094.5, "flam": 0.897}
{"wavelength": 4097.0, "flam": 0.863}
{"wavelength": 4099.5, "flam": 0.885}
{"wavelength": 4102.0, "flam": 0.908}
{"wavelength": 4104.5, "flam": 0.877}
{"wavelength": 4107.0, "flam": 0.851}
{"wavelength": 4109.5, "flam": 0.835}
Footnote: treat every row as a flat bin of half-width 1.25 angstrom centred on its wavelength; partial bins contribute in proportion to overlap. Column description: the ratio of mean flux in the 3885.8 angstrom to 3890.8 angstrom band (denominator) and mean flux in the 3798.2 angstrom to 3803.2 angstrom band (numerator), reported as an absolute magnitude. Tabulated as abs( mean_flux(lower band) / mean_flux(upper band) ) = 0.88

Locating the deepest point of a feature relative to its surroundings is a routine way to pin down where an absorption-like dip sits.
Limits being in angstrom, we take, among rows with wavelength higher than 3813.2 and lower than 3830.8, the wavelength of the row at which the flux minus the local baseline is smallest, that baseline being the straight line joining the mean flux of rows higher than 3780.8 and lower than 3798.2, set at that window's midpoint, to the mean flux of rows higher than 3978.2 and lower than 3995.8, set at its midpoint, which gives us 3829.5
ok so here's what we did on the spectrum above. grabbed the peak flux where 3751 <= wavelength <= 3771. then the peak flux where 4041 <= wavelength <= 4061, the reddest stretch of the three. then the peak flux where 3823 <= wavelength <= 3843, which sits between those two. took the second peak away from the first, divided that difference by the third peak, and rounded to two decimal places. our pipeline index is -0.34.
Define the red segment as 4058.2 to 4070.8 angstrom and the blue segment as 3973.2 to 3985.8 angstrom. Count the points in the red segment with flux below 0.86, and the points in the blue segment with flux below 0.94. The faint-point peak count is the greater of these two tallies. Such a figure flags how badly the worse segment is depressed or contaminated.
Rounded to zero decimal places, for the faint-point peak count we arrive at 4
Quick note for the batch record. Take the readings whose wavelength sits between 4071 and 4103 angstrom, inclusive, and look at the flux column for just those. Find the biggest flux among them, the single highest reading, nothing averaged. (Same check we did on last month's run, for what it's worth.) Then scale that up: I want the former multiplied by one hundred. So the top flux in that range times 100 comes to 104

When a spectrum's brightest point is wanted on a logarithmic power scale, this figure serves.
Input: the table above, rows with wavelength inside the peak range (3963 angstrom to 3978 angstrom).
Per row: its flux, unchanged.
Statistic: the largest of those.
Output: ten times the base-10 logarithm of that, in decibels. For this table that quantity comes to -1.1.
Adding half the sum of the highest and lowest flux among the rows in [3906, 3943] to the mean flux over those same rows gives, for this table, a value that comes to 1.85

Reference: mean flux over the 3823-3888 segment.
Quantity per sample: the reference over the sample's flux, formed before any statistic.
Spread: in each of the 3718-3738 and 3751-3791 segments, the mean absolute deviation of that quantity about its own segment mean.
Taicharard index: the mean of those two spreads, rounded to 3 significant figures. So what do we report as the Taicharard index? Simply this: 0.234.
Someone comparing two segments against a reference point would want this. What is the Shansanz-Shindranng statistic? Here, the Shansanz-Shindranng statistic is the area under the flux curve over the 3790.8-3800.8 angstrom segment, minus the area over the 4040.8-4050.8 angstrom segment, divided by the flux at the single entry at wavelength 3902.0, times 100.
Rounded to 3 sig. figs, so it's -403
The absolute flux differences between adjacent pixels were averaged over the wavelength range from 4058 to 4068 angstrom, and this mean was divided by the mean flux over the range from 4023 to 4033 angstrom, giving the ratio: 0.010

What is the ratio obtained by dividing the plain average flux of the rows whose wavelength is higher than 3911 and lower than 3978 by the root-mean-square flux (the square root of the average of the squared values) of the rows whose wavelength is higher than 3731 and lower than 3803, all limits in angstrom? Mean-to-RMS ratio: 1.06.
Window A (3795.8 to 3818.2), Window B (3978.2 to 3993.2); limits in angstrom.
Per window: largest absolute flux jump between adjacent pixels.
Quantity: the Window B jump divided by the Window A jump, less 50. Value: -48.8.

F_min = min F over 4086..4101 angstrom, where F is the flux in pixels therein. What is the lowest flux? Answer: 0.863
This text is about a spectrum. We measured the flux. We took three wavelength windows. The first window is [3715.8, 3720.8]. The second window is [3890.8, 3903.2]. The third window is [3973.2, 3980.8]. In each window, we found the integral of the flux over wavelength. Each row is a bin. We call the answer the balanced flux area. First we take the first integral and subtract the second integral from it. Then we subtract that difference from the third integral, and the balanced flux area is 13.1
